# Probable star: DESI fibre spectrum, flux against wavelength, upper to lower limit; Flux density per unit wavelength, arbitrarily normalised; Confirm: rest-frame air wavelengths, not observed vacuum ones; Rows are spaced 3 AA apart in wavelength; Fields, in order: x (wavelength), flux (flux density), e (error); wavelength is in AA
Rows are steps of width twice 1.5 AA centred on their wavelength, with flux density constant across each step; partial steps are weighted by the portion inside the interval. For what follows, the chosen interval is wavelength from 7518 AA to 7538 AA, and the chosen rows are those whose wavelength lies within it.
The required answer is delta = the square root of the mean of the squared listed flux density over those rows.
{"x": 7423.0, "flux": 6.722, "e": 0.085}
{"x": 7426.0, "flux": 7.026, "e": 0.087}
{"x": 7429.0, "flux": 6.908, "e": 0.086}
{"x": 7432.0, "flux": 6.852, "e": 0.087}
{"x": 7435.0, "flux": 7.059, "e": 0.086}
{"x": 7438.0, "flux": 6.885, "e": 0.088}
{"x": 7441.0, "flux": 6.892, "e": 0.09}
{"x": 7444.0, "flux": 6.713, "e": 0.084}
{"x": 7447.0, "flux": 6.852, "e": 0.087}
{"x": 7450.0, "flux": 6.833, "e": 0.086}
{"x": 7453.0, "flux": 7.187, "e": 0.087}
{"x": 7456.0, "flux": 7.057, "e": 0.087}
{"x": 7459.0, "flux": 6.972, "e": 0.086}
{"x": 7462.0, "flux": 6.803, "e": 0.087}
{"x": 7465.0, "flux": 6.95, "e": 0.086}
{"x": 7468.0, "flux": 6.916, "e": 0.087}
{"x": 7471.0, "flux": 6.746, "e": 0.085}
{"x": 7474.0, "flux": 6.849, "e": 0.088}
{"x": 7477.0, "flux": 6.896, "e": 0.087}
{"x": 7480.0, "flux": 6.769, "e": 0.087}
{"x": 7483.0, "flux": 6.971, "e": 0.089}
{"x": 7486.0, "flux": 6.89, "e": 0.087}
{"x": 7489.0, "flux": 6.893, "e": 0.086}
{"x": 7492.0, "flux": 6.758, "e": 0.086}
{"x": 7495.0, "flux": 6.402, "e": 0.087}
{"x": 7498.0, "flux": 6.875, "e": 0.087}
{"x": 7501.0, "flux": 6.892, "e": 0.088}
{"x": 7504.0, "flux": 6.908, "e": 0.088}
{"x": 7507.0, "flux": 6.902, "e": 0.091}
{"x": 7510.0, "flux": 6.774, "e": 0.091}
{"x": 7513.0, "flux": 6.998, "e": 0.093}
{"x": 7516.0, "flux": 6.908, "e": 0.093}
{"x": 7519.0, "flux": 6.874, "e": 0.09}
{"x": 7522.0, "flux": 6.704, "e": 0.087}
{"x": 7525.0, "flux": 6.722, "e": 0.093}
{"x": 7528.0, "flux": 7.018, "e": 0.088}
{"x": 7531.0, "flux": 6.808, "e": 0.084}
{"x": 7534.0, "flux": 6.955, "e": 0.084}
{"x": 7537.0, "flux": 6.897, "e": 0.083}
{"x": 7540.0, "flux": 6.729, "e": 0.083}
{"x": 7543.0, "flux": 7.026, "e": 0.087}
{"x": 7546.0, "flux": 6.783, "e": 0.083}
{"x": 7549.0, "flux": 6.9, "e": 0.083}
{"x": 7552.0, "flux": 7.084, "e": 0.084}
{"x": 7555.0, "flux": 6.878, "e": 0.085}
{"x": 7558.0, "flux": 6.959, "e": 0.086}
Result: 6.85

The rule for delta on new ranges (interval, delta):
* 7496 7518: 6.89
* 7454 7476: 6.90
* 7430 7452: 6.87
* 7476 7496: 6.80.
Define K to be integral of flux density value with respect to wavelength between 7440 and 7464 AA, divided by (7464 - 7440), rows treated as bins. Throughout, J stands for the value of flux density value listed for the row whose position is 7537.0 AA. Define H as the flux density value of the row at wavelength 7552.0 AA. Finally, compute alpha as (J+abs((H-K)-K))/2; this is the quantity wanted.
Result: 6.82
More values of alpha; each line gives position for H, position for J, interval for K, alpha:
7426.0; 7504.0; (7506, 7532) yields 6.80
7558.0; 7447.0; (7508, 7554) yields 6.83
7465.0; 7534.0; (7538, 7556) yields 6.90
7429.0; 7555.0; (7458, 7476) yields 6.86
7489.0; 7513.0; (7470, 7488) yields 6.91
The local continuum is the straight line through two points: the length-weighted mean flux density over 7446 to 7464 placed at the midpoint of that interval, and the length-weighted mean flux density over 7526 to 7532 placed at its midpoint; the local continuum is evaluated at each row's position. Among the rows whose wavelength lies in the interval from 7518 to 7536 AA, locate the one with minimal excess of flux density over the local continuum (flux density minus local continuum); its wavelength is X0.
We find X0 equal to 7522.0 AA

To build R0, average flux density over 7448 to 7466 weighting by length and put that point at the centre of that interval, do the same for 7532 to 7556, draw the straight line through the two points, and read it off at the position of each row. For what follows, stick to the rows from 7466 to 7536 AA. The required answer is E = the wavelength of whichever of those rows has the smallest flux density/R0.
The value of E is 7495.0 AA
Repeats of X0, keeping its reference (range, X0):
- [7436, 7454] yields 7444.0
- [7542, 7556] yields 7546.0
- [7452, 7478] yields 7471.0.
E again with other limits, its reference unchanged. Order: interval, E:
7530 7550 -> 7540.0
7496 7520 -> 7510.0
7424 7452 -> 7444.0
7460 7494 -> 7471.0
